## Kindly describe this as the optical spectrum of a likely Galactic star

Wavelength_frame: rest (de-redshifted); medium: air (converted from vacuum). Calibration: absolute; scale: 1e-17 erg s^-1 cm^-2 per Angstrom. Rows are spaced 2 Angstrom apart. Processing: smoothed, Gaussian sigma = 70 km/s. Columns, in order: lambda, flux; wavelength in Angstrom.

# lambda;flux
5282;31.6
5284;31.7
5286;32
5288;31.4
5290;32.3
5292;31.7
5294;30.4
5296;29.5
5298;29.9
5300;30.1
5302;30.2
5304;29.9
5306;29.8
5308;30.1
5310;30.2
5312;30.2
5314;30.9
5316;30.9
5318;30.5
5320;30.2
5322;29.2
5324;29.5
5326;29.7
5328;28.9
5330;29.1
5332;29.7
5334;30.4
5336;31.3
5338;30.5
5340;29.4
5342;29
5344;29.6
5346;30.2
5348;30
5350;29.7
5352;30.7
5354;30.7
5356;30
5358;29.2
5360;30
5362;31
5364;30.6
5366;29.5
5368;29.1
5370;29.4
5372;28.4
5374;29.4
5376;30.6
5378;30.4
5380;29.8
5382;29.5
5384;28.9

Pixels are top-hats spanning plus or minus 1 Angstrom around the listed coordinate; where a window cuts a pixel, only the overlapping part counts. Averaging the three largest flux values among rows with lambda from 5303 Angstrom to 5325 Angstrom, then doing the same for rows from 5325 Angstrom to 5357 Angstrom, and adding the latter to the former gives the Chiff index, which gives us 61.7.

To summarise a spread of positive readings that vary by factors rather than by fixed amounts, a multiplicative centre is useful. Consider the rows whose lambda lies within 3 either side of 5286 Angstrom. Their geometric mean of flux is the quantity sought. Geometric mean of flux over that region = 31.7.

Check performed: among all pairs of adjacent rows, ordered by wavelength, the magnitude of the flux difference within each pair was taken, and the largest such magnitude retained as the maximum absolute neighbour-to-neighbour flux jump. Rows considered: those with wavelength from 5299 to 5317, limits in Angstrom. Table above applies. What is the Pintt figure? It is 0.70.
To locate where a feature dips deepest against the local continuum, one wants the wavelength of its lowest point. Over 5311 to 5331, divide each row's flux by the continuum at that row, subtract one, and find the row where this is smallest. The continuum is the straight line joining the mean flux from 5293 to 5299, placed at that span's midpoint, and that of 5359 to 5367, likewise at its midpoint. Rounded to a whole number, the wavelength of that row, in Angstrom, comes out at 5328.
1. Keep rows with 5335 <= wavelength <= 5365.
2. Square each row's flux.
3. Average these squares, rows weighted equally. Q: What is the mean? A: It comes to 908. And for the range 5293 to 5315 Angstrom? 907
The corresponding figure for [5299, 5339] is 904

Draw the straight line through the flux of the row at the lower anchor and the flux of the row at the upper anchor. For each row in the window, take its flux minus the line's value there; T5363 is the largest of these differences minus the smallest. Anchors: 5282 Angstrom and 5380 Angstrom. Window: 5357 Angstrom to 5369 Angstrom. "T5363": 1.87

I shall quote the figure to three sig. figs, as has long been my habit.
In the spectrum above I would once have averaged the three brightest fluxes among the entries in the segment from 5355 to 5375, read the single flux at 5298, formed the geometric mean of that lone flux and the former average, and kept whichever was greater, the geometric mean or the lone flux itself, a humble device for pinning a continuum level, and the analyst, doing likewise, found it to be 30.2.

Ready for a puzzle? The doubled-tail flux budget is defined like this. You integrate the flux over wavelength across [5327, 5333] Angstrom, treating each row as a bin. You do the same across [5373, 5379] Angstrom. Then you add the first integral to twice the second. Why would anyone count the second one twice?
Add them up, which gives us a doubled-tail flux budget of 537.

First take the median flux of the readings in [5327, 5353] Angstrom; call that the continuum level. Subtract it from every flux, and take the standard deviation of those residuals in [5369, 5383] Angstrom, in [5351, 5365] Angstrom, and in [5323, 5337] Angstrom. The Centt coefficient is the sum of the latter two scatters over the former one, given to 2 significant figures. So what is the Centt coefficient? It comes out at 2.0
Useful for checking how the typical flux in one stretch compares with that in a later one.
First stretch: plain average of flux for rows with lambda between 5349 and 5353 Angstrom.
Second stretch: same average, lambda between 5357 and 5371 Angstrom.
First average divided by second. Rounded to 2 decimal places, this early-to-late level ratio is 1.01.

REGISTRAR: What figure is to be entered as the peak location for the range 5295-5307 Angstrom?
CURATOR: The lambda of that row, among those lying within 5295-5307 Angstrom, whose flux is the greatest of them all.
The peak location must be 5302 Angstrom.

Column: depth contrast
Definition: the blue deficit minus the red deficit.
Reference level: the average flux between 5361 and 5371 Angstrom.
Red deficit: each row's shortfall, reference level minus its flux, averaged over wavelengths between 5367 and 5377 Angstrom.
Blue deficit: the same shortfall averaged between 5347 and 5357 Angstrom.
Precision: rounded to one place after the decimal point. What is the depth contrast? -0.8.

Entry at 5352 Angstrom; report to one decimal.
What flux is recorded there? 30.7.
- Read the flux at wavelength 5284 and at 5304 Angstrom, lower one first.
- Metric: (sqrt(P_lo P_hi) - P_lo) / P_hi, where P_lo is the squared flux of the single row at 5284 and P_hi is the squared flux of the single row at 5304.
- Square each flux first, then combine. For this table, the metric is -0.06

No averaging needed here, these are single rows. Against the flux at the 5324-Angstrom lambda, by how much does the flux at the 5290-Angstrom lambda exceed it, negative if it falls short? 3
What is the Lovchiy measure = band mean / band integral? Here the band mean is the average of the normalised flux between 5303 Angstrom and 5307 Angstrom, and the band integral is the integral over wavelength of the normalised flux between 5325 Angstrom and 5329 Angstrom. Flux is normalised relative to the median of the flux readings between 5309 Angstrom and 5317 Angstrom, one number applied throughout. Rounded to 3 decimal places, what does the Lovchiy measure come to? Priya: 0.255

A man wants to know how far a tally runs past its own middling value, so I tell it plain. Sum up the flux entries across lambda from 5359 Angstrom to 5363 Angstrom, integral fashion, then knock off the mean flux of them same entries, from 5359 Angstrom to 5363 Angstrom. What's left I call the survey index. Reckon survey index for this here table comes 91.5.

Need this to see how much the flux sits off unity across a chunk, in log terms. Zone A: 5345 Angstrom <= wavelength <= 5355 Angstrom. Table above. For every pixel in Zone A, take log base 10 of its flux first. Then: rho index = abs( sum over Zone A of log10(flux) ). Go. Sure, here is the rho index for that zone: 7.40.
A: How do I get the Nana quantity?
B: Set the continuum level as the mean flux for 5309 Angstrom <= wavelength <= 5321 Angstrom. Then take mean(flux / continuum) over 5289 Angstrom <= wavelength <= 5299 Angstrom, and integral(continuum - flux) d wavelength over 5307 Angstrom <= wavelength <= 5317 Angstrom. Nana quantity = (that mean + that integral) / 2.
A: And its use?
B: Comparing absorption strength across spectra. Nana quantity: 0.62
